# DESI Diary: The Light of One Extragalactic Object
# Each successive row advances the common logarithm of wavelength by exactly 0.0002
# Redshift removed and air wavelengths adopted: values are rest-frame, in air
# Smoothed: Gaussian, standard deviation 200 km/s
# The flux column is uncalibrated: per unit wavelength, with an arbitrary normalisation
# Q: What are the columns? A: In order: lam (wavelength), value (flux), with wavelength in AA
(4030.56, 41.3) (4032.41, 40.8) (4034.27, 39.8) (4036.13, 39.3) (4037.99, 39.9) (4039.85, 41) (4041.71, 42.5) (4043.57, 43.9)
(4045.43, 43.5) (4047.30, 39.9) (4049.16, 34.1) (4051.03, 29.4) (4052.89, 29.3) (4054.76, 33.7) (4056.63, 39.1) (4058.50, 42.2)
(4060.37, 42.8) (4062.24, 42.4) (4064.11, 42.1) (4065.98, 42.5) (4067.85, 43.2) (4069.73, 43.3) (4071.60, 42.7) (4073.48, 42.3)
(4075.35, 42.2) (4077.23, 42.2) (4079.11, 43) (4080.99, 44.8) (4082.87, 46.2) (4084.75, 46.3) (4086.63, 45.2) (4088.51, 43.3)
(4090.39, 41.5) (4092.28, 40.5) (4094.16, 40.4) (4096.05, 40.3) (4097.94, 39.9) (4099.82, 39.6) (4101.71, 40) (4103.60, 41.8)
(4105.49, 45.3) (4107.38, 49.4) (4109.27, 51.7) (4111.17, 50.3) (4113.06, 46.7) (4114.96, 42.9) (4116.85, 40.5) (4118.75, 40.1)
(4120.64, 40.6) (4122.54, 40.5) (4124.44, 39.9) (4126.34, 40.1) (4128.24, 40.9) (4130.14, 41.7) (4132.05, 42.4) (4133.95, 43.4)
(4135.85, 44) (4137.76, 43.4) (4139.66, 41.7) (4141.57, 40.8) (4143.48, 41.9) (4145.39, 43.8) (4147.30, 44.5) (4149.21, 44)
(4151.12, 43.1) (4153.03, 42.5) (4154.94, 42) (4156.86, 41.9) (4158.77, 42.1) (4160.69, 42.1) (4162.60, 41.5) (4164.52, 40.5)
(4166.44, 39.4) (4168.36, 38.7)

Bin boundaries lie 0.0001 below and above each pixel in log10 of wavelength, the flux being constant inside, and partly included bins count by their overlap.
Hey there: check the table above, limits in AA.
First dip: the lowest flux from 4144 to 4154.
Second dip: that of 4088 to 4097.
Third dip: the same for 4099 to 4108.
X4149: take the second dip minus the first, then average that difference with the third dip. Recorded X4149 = 18.7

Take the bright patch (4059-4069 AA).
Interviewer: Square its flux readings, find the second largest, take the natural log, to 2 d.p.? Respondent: 7.51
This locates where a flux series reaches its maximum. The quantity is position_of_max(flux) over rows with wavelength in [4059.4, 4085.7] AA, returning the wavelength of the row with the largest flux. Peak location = 4084.75 AA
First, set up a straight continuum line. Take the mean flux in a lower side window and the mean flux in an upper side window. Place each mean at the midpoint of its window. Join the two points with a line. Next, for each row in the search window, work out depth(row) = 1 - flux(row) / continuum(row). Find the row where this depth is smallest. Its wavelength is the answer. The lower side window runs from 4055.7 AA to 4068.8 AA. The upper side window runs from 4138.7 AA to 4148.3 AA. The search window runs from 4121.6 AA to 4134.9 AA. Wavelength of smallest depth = 4133.95 AA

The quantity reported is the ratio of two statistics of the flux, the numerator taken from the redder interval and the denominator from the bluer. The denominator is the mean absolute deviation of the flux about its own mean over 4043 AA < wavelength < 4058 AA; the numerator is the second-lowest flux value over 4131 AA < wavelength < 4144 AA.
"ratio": 8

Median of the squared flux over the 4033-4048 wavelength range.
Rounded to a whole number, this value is 1637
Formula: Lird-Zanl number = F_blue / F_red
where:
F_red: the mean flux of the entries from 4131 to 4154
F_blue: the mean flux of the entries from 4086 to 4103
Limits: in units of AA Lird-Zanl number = 0.96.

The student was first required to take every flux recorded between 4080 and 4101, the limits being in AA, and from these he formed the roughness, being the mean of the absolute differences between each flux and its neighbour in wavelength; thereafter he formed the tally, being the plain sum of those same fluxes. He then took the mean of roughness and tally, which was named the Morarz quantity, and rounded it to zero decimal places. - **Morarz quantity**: 234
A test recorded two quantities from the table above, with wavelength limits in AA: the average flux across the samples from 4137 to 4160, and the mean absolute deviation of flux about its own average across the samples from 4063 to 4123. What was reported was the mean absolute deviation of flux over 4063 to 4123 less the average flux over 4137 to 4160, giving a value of -40.3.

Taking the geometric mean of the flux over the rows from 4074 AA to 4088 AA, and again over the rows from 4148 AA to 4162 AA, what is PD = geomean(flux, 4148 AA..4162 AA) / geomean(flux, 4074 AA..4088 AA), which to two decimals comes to 0.96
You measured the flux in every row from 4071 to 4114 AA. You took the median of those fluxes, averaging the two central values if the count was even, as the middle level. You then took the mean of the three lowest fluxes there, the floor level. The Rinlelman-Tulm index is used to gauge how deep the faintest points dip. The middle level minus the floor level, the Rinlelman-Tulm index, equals 2.9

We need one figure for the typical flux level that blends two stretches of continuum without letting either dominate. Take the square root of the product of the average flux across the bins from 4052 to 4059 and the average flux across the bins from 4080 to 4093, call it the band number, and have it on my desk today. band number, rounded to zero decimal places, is 40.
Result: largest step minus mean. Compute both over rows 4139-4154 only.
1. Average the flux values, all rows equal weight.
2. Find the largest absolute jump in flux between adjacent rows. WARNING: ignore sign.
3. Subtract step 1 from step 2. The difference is -40.9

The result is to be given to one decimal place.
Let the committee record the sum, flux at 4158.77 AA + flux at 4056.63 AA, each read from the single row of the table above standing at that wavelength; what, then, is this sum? 81.2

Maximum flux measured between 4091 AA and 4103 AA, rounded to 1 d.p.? 40.5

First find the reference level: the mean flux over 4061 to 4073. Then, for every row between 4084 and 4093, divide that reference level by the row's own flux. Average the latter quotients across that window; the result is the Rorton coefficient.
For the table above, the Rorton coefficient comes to 0.99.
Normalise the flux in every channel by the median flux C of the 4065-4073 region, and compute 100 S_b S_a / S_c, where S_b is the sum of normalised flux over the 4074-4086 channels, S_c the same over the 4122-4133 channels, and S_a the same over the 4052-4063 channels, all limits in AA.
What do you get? 576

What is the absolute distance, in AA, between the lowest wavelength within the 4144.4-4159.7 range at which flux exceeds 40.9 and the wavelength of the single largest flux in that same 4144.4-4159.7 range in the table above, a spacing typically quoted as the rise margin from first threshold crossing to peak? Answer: 1.9 AA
